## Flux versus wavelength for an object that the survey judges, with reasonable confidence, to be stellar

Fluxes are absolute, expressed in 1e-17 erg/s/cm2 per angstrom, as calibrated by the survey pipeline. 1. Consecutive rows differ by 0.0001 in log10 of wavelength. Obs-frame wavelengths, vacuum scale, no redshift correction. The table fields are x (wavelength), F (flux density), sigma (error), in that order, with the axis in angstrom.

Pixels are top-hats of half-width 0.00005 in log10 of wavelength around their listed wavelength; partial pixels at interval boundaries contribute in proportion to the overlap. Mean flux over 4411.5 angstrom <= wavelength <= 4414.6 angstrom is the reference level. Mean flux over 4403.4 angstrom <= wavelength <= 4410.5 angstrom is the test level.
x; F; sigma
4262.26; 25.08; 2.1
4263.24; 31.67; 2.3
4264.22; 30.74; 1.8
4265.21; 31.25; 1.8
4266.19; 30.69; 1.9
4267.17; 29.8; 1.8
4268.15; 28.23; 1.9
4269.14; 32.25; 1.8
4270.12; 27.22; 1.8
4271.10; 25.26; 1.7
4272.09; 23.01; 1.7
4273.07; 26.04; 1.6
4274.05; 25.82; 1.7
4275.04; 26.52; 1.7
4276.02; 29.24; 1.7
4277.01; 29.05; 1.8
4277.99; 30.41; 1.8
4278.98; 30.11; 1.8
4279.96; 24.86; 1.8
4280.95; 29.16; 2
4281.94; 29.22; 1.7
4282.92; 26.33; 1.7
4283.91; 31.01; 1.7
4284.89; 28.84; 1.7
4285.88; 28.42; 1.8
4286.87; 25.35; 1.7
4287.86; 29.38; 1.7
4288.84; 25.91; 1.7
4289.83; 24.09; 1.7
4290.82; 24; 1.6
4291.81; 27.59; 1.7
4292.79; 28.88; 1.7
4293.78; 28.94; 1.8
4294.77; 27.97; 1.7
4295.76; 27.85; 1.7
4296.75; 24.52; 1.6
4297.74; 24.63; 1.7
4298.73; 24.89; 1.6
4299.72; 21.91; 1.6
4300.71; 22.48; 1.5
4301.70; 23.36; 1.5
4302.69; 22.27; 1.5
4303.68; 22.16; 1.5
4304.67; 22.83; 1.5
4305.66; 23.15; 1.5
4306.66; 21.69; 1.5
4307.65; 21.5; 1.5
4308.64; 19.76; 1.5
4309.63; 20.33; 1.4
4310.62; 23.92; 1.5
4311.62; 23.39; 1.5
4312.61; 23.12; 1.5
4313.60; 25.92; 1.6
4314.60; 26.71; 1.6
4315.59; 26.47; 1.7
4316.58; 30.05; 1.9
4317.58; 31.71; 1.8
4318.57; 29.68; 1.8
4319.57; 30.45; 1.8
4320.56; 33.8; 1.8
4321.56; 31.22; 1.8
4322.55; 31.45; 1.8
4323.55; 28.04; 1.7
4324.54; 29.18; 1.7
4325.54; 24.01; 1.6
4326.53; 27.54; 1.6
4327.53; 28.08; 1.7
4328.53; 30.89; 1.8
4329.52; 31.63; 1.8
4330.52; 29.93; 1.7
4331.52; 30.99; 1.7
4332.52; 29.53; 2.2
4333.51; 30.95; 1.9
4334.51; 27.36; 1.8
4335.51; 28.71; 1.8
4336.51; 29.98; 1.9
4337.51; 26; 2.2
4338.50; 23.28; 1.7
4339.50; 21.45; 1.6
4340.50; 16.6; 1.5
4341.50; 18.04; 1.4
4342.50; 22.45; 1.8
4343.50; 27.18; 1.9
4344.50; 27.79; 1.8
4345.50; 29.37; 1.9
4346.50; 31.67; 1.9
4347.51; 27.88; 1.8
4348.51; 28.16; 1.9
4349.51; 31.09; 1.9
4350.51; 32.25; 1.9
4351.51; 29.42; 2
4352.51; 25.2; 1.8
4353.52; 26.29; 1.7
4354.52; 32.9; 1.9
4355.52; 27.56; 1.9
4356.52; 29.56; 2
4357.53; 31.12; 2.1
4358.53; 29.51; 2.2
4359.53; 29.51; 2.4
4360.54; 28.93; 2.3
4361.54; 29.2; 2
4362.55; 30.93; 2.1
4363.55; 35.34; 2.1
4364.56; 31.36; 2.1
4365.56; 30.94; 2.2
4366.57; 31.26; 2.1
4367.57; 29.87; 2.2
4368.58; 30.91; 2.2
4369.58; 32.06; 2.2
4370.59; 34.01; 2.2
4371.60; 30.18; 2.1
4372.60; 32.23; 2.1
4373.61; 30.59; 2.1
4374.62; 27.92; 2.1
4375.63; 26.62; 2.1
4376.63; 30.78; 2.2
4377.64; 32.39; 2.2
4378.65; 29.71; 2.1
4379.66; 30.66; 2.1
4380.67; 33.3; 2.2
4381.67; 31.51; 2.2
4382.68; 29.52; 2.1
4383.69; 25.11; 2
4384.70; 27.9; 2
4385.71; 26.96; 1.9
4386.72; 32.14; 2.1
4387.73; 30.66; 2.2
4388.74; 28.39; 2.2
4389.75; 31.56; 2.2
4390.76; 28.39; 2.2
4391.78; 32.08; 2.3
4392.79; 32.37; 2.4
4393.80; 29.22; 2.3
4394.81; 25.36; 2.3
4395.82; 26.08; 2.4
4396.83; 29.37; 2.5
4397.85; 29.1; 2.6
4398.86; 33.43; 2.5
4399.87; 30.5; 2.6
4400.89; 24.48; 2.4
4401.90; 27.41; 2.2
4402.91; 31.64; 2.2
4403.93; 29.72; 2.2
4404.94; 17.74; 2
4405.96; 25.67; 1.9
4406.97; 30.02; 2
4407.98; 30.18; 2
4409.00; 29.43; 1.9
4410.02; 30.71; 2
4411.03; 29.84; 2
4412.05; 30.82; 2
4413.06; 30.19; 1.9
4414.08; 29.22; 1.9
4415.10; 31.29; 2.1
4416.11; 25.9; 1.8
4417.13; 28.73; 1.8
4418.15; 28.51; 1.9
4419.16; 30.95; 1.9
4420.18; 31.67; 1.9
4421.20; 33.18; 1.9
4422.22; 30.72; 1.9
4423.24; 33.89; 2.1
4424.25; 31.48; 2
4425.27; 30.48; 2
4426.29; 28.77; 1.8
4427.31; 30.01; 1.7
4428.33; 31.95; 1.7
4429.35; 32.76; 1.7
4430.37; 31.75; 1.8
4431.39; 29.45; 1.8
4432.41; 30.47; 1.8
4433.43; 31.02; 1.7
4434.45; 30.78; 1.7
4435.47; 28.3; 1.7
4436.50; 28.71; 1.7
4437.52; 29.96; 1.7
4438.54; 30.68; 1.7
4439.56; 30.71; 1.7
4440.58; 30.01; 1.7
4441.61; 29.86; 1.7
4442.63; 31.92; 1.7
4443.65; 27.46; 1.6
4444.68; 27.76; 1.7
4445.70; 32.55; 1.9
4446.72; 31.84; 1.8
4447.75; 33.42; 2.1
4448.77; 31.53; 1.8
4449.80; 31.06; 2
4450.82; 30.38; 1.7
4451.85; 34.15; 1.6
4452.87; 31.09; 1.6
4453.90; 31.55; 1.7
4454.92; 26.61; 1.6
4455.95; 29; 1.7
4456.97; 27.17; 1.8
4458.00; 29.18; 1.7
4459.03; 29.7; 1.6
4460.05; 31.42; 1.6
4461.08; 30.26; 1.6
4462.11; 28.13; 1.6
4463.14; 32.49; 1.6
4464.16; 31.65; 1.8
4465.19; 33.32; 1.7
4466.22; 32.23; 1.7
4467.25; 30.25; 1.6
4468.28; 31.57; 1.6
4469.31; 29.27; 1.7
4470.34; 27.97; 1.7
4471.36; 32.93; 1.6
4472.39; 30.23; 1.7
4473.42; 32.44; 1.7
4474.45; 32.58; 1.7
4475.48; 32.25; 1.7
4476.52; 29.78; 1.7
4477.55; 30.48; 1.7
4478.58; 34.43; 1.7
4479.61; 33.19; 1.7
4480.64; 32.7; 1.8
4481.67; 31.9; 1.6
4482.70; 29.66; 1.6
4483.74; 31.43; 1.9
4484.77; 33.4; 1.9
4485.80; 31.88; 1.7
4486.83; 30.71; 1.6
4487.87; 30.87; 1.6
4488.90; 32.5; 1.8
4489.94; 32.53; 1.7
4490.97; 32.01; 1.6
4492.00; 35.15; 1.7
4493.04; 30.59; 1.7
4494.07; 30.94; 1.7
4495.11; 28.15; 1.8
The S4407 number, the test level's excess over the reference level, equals -2.4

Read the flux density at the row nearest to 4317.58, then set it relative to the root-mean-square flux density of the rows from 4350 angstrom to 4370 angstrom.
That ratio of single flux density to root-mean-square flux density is 1.05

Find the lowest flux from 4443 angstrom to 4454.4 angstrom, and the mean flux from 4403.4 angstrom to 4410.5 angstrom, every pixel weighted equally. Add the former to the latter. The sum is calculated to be 55.1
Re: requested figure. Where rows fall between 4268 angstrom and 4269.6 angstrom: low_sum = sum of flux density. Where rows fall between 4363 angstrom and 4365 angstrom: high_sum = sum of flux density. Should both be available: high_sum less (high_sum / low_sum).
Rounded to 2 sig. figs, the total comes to 66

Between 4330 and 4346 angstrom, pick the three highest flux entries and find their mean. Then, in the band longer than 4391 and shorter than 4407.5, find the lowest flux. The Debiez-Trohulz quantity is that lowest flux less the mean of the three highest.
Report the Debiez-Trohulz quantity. -13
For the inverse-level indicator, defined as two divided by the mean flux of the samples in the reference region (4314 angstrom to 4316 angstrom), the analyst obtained 0.075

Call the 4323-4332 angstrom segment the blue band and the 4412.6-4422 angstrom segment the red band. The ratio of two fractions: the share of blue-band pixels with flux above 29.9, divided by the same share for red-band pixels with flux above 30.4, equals 1.0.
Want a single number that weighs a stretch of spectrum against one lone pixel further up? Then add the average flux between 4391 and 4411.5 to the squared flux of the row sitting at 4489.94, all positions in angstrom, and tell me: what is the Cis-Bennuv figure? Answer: 1087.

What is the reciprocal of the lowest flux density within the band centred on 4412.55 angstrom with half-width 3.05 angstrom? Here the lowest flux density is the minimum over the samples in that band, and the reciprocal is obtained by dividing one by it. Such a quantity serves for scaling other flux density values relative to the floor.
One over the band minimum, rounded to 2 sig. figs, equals 0.034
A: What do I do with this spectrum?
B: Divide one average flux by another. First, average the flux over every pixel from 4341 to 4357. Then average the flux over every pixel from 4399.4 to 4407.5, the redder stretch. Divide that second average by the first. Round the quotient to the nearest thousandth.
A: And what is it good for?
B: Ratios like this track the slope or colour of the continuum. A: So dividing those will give 0.972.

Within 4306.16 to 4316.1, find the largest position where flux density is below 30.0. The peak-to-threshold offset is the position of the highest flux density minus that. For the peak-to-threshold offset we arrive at -1.0 angstrom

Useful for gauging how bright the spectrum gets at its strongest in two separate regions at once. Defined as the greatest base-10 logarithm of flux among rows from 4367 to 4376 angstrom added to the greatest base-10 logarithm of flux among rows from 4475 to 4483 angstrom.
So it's 3.07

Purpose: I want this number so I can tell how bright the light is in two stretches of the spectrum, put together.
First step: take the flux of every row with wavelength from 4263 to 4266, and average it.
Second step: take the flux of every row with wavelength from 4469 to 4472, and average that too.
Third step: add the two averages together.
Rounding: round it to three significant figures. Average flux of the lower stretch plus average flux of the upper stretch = 61.3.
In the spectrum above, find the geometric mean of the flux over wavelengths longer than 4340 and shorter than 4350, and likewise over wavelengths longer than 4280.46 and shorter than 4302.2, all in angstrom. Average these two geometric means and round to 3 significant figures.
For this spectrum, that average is 26.0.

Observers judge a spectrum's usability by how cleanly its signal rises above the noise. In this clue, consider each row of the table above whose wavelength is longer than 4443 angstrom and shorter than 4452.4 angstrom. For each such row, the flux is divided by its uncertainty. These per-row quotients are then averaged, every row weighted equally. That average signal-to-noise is 17.4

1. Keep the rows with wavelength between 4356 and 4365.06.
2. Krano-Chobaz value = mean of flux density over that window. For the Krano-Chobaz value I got 30.6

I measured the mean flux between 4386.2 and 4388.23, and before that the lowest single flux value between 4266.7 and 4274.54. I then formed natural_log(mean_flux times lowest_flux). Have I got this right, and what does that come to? 6.58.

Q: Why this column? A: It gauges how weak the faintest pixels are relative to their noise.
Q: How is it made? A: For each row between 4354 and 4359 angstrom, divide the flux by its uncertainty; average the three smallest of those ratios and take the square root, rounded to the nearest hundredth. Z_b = 3.77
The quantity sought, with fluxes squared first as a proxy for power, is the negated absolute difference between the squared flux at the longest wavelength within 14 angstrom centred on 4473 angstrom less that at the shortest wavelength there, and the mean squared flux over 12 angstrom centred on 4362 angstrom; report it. -878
